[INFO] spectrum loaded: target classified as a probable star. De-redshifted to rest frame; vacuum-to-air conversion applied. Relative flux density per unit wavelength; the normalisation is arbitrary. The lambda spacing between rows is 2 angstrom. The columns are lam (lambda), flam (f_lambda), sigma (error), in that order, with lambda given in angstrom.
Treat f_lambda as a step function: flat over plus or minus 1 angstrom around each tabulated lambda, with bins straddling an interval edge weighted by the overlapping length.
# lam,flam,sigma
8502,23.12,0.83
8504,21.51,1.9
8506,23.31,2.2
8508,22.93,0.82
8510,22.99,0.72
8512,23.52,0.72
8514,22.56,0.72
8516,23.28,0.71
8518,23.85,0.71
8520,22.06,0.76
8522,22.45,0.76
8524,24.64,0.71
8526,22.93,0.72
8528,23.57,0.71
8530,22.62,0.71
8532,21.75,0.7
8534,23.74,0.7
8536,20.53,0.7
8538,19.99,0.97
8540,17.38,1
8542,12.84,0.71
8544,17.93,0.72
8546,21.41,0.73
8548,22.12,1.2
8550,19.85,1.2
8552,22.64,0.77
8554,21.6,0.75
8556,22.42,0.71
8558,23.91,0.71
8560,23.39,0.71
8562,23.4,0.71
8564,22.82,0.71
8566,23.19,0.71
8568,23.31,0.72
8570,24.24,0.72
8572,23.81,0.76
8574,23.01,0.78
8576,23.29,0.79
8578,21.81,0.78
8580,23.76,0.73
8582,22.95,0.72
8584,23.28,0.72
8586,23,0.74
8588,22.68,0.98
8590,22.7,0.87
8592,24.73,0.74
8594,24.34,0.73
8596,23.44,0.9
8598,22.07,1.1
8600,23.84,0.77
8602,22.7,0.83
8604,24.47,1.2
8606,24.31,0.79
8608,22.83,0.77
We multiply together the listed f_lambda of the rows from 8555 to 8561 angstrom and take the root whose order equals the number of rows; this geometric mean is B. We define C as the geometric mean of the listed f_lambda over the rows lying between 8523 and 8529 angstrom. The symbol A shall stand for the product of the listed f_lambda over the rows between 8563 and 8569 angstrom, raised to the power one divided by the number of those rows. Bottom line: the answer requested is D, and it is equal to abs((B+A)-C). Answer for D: 22.6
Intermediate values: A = 23.1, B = 23.2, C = 23.7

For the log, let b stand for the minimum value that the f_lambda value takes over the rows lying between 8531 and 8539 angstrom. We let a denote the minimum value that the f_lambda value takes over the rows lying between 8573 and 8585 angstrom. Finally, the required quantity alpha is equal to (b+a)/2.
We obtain 20.9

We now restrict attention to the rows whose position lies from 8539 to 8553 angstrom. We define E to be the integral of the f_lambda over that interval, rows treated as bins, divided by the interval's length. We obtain 19.2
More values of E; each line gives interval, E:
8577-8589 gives 22.9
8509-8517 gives 23.1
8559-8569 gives 23.2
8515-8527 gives 23.2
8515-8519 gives 23.6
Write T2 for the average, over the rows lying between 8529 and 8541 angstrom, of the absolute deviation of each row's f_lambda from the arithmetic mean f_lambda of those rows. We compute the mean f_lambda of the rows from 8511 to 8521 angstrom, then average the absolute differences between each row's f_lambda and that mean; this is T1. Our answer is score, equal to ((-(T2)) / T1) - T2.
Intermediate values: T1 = 0.6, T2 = 1.7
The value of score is -4.6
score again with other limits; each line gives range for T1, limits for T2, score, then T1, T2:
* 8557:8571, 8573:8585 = -1.7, 0.3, 0.4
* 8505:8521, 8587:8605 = -2.7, 0.4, 0.8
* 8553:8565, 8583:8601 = -1.7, 0.6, 0.7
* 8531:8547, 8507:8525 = -0.8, 2.5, 0.6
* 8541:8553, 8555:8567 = -0.5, 2.7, 0.4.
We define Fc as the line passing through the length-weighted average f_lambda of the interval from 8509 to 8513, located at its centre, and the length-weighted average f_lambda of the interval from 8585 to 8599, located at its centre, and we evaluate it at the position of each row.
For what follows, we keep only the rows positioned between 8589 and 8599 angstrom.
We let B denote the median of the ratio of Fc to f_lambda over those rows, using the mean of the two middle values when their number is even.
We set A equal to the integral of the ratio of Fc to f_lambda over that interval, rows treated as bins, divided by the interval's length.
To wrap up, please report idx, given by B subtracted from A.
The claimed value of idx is 0.0011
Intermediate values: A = 0.994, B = 0.99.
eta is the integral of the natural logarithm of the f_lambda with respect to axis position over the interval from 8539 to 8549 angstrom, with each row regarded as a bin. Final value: 29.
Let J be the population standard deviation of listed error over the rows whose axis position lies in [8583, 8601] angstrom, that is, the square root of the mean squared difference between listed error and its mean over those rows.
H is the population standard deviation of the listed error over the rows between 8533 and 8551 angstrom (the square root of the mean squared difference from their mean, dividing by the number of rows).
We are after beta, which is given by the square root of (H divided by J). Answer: 1.3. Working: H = 0.20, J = 0.13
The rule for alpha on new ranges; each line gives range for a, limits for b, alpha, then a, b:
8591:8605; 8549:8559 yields 21.0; 22.07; 19.85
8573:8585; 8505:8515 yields 22.2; 21.81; 22.56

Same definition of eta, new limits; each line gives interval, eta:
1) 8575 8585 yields 31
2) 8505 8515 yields 31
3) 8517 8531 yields 44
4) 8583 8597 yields 44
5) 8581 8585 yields 13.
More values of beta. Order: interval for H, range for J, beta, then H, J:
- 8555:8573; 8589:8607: 0.3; 0.02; 0.15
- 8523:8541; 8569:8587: 2.1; 0.12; 0.03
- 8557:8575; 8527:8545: 0.5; 0.02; 0.12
